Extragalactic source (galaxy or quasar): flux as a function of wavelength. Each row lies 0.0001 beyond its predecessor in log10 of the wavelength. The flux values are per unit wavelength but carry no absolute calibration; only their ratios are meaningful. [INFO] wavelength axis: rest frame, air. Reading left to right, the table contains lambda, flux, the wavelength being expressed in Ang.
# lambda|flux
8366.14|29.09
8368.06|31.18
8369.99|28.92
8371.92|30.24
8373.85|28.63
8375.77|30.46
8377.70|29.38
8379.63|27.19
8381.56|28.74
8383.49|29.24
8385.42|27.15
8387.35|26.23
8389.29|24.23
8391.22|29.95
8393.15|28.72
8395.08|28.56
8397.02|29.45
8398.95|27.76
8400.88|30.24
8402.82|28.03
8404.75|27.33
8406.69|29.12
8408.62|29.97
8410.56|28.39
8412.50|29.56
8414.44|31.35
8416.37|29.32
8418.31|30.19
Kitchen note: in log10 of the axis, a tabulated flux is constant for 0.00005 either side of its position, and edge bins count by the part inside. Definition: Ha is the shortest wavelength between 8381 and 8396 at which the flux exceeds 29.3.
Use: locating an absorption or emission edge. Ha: 8391.22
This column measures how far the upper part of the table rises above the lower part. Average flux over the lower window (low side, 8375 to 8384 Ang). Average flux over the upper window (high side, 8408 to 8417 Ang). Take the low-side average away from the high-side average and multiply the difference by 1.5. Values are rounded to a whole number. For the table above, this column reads 1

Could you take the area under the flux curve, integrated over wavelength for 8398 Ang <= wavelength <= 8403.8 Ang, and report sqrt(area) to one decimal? 12.9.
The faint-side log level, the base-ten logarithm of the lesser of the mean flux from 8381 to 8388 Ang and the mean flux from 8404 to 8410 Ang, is 1.445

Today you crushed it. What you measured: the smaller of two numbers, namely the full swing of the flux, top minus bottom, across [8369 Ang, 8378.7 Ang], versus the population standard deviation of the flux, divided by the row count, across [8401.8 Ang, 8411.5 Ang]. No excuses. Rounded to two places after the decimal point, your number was 0.91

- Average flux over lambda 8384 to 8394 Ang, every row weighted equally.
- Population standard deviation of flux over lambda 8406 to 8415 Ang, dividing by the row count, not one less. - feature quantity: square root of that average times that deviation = 5.19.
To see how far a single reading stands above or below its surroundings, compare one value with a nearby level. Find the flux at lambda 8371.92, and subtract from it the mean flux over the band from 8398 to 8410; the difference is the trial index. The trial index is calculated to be 1.5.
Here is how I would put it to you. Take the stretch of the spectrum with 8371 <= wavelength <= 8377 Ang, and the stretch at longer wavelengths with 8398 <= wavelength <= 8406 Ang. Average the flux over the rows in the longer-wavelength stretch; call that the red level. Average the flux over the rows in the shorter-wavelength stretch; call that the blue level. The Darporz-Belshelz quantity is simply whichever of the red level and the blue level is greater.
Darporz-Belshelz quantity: 29.8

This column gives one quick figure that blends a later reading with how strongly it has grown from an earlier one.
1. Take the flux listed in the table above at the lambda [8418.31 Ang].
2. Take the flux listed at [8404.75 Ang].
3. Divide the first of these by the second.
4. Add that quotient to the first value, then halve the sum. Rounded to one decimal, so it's 15.6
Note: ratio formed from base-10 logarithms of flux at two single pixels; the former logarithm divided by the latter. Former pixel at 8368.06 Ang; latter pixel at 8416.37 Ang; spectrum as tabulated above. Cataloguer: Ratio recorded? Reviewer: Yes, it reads 1.02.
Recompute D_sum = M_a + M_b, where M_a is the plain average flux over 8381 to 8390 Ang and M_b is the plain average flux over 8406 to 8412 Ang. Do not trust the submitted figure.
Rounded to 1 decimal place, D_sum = 56.3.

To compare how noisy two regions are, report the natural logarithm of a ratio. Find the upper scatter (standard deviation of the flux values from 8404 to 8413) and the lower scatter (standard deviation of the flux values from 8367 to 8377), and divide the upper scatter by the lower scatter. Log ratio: 0.0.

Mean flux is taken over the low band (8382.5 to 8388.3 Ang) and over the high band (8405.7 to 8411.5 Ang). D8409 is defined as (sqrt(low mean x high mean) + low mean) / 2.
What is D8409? 27.9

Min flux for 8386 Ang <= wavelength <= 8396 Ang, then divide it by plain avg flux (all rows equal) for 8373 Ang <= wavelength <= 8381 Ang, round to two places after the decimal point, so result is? 0.84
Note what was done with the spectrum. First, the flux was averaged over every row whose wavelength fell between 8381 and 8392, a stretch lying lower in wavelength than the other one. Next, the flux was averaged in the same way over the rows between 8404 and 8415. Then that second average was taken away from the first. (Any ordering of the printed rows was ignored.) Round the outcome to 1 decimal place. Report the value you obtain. -1.7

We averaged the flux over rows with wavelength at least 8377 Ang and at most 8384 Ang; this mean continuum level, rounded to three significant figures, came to 28.6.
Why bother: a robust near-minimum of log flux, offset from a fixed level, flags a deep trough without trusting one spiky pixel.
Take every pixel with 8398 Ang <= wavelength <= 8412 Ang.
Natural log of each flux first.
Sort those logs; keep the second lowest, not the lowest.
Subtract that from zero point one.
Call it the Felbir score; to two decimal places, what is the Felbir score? -3.22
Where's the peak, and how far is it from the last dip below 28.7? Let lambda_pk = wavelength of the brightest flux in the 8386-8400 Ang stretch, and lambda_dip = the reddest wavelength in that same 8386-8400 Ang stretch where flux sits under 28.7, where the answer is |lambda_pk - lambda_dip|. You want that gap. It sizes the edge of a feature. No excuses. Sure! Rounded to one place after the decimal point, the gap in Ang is 7.7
